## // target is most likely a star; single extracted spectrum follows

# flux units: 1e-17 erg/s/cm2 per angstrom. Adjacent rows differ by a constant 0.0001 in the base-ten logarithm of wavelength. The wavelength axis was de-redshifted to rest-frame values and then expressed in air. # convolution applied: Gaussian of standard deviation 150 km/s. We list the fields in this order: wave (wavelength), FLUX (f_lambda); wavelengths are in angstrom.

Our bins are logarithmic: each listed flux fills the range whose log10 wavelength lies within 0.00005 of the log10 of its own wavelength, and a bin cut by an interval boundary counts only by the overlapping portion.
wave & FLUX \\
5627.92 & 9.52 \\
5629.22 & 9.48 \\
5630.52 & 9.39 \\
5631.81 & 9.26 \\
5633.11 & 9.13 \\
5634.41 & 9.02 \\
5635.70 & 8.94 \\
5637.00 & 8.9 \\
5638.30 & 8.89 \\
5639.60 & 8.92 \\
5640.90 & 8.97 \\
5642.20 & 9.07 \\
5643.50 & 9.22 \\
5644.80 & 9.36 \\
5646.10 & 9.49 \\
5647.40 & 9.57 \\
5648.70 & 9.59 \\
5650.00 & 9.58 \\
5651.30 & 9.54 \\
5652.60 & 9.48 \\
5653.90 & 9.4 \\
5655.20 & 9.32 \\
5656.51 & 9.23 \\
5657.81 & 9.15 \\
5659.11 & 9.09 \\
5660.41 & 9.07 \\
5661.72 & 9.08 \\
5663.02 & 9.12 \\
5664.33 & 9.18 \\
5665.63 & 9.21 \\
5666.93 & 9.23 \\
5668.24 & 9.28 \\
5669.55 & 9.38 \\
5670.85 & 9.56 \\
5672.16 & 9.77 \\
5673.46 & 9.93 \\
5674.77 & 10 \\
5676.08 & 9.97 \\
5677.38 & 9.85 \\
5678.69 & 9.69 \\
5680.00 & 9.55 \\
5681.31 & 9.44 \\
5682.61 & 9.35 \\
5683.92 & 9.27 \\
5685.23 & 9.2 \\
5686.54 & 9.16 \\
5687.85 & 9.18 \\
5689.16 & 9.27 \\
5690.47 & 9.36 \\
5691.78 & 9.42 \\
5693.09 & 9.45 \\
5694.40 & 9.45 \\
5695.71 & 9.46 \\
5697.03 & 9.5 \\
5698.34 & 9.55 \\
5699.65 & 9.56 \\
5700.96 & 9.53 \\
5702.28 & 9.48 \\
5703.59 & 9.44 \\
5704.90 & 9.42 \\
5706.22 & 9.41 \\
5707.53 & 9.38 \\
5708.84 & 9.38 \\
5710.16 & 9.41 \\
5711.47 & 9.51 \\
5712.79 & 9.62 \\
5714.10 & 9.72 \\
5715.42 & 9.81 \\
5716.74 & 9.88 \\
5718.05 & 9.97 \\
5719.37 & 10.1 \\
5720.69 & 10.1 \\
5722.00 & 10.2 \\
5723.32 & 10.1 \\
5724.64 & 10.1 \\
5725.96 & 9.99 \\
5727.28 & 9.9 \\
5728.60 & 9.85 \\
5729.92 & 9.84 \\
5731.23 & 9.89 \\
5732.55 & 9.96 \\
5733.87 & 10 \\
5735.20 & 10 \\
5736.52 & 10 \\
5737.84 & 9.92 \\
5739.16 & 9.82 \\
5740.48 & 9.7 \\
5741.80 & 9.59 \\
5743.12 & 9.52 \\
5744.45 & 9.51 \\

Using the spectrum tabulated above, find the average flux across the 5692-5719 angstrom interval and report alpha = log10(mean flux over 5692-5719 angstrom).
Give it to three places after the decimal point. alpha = 0.980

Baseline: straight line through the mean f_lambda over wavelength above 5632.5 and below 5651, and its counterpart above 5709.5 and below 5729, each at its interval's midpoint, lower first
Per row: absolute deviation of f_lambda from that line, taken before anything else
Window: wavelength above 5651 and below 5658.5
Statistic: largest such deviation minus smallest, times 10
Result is 2.55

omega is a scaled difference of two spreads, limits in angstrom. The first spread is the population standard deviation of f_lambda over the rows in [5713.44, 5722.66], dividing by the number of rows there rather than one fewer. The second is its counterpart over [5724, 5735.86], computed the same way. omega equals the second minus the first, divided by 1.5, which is -0.055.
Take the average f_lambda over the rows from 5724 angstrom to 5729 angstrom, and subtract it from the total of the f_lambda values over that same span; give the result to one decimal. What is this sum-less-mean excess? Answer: 29.9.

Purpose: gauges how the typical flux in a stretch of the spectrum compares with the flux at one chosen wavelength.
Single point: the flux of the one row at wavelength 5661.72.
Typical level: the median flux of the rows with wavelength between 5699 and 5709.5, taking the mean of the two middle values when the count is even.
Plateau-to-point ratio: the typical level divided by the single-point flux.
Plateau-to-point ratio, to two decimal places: 1.04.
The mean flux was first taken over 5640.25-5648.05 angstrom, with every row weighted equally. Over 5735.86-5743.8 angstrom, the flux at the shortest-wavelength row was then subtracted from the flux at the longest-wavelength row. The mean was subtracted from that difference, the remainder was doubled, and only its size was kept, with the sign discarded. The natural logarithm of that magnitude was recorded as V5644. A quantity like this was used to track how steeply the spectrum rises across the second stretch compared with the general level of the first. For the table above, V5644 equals 2.97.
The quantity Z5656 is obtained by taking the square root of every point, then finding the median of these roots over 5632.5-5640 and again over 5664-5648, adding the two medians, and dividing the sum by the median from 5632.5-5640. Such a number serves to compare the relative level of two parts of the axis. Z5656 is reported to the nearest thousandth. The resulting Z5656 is 2.019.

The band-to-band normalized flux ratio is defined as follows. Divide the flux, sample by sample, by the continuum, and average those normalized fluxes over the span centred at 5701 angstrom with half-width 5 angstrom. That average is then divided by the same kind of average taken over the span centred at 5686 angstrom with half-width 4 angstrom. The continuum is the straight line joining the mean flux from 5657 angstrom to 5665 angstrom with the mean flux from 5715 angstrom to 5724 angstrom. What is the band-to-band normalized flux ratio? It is 1.00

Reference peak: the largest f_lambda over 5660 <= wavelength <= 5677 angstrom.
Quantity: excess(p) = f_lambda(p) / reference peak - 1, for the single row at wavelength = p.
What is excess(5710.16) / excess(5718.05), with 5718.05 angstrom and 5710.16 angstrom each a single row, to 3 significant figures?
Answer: 19.7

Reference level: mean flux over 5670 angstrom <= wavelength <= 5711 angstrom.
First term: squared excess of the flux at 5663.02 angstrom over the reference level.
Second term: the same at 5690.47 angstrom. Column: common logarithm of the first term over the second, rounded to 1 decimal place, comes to 0.9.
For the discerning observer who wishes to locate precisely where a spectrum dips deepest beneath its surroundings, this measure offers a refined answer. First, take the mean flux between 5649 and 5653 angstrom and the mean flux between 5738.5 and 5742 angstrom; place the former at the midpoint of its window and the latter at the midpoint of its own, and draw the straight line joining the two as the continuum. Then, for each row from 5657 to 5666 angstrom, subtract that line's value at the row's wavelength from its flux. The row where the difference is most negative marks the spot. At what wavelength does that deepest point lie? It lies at 5660.41 angstrom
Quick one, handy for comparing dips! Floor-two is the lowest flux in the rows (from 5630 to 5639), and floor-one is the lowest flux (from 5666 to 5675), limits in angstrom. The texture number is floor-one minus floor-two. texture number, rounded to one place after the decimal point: 0.3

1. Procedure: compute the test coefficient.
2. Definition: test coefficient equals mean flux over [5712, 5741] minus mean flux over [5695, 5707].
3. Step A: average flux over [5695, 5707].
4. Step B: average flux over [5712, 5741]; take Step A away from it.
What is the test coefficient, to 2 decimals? 0.45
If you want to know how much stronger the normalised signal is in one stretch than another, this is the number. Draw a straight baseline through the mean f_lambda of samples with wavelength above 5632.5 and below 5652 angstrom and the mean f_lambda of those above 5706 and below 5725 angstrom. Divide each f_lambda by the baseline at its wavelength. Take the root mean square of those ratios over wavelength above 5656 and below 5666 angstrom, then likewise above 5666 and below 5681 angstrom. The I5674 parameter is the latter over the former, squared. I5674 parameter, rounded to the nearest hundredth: 1.09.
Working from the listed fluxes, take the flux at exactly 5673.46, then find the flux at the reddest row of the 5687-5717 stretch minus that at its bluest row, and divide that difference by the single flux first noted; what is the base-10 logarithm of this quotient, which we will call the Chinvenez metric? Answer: -1.2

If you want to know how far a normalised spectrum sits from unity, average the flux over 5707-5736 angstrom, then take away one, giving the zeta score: 8.85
